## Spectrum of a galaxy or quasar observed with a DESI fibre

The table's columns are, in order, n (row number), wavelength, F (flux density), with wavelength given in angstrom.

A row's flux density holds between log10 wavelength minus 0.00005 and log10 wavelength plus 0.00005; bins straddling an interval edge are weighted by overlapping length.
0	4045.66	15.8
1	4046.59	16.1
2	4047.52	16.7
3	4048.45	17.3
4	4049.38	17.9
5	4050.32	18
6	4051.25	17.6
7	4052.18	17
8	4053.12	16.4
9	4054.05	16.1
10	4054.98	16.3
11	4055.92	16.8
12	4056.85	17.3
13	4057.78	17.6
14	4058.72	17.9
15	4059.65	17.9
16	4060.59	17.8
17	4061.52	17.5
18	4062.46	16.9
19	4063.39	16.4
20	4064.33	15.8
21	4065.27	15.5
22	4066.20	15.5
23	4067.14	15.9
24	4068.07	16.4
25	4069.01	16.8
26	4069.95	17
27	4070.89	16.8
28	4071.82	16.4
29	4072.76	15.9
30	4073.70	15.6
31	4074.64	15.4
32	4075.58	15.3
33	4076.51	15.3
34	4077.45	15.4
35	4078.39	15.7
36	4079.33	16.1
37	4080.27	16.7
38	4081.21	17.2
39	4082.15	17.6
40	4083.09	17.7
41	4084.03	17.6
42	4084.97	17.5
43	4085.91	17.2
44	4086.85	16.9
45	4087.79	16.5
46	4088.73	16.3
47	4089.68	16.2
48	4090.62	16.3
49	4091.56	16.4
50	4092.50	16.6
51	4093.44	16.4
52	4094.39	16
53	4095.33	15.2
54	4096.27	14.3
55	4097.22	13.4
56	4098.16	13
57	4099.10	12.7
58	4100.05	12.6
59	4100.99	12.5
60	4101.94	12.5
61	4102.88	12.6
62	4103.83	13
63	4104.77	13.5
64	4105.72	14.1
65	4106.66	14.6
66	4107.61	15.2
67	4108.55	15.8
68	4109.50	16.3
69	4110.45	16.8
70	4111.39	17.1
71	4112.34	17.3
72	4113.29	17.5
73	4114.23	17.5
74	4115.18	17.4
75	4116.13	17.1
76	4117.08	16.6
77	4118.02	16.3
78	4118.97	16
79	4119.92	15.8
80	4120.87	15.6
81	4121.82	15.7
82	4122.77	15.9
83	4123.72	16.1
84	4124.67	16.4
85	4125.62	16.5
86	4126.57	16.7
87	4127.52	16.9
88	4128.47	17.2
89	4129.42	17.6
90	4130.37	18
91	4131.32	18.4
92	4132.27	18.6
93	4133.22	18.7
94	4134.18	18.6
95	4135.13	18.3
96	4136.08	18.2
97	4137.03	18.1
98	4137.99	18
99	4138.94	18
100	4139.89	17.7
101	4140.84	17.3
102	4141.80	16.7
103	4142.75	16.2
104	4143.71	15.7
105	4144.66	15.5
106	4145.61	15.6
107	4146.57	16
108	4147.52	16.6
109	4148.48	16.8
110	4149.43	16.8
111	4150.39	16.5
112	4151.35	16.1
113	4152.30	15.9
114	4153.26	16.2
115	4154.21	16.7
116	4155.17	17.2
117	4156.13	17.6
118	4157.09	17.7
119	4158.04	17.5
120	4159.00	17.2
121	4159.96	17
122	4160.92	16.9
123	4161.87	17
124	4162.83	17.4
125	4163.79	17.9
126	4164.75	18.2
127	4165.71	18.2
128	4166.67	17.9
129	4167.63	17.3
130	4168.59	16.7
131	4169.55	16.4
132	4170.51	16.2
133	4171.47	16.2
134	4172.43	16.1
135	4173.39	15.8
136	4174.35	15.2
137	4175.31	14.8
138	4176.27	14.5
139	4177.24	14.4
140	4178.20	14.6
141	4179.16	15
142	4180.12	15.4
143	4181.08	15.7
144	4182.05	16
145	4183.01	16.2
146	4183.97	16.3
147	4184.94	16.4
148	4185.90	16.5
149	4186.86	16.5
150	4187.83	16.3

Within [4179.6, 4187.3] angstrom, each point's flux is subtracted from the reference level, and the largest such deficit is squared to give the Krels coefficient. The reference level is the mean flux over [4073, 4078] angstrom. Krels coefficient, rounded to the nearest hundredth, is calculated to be 0.00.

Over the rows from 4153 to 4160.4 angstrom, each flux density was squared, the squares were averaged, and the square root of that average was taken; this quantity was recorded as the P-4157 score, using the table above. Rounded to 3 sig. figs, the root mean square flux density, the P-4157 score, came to 17.1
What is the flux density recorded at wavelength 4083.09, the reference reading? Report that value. 17.7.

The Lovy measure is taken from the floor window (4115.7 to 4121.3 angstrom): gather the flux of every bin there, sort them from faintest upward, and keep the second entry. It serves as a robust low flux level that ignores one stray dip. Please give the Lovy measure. 15.8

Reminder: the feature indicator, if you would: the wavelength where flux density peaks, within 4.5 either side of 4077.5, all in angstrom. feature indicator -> 4081.21 angstrom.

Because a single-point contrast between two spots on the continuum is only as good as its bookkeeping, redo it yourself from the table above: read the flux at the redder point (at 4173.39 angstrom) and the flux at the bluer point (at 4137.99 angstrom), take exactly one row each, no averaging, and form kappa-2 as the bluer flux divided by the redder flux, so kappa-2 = 1.14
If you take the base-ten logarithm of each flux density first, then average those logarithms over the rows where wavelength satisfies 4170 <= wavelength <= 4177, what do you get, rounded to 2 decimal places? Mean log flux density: 1.19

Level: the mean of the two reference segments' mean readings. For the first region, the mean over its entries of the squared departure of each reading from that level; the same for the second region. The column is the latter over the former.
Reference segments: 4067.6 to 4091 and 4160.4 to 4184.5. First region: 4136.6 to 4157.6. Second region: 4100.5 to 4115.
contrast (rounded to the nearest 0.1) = 6.3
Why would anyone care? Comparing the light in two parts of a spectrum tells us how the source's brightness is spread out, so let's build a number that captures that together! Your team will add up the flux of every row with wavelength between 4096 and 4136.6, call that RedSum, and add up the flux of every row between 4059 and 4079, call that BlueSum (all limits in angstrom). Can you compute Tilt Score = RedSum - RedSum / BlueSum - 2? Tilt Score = 681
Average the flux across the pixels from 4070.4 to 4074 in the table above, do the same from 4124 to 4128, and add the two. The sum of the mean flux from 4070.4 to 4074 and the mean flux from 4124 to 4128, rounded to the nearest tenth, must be 32.8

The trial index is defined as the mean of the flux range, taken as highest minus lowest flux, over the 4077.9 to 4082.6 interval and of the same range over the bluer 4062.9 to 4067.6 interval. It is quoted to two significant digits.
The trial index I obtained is 1.4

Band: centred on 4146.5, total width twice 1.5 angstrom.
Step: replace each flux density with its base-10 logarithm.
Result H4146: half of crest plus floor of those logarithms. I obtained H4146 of 1.21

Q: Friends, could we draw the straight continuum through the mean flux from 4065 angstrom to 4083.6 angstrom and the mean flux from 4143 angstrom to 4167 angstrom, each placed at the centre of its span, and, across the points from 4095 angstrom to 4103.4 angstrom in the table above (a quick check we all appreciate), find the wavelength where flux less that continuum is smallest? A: 4101.94 angstrom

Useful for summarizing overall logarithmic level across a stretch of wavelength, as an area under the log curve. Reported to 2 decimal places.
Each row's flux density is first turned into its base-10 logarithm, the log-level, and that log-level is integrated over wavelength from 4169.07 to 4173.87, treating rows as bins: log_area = 5.80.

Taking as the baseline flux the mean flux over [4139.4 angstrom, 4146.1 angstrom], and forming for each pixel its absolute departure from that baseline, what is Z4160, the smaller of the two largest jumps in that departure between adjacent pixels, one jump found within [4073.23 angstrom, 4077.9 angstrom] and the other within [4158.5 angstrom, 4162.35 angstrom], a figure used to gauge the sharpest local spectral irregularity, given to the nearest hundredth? 0.20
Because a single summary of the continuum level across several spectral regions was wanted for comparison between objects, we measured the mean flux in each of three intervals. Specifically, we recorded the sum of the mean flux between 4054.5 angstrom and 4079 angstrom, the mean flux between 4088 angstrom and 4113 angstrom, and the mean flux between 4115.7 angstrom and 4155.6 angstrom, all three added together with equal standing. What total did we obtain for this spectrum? 48.2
